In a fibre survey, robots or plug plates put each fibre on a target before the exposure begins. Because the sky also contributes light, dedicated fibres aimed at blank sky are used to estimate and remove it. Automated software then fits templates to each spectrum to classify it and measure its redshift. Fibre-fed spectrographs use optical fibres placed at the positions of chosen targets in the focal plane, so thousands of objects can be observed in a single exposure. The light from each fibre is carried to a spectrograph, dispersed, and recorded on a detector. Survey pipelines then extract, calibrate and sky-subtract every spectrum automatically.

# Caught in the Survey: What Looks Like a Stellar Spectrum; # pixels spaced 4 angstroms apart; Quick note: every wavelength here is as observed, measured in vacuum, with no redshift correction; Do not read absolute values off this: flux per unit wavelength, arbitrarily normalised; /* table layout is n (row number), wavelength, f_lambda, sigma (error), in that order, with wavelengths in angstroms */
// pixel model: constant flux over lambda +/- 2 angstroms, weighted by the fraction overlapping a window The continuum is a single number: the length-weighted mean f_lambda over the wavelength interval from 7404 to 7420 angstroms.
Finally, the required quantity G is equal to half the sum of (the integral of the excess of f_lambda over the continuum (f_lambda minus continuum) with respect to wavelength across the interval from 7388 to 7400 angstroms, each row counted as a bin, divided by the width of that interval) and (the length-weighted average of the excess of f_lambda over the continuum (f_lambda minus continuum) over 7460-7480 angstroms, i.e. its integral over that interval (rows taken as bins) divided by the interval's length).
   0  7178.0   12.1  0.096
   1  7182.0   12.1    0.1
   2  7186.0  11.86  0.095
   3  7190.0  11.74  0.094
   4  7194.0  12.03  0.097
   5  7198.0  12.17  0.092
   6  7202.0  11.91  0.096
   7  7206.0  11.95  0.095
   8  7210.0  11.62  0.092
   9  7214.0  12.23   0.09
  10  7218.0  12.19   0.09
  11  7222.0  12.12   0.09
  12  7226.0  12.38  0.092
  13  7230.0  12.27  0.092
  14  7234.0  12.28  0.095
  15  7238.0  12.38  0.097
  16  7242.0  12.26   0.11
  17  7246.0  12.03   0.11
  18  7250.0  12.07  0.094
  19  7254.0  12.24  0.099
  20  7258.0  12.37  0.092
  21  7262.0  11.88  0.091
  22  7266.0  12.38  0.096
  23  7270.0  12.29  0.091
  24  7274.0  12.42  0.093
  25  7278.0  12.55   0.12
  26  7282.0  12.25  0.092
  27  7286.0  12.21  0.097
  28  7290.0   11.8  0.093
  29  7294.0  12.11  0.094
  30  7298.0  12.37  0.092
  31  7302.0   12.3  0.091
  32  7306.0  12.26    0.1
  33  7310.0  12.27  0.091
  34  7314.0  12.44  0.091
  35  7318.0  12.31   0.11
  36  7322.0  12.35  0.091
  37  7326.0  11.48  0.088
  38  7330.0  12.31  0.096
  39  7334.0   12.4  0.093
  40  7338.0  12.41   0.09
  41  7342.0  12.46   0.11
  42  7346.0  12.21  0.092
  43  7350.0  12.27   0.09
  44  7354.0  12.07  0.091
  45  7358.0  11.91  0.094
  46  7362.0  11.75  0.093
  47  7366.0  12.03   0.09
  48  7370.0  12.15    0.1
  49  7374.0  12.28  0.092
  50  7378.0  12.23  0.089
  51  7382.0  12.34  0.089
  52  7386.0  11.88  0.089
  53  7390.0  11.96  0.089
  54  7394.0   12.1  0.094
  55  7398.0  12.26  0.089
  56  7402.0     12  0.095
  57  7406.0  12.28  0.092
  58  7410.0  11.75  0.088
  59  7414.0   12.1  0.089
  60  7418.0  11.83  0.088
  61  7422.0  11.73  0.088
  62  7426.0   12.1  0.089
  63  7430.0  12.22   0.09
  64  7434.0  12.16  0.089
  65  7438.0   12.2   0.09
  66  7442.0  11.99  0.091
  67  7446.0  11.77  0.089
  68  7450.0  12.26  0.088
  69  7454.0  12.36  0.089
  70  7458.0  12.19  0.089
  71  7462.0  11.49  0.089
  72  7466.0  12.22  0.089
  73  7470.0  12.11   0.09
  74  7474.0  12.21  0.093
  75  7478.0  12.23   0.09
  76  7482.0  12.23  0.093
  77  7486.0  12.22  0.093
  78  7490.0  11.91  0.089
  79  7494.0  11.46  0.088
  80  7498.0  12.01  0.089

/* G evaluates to 0.09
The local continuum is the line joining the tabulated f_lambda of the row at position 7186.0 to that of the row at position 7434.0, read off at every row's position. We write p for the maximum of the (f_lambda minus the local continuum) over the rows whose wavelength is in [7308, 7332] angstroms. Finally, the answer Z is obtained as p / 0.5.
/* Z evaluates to 0.9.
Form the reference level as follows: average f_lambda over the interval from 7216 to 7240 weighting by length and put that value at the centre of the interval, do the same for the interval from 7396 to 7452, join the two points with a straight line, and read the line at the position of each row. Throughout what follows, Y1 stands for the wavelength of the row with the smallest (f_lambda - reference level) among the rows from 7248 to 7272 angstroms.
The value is 7262.0 angstroms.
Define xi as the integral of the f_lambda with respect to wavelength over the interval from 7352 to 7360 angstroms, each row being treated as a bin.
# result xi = 95.9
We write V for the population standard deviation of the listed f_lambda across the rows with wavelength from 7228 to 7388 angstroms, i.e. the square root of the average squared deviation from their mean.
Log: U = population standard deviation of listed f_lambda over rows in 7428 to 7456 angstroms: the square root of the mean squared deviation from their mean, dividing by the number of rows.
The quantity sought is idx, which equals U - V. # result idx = -0.04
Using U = 0.182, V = 0.22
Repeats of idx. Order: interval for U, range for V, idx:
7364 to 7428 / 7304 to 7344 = -0.08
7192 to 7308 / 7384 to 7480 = -0.01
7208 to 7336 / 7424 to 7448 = 0.07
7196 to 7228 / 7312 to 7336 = -0.11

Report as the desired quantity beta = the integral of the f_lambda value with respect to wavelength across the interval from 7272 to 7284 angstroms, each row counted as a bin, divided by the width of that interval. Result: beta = 12.4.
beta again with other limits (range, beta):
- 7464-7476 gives 12.2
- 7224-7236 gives 12.3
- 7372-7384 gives 12.3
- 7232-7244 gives 12.3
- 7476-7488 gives 12.2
